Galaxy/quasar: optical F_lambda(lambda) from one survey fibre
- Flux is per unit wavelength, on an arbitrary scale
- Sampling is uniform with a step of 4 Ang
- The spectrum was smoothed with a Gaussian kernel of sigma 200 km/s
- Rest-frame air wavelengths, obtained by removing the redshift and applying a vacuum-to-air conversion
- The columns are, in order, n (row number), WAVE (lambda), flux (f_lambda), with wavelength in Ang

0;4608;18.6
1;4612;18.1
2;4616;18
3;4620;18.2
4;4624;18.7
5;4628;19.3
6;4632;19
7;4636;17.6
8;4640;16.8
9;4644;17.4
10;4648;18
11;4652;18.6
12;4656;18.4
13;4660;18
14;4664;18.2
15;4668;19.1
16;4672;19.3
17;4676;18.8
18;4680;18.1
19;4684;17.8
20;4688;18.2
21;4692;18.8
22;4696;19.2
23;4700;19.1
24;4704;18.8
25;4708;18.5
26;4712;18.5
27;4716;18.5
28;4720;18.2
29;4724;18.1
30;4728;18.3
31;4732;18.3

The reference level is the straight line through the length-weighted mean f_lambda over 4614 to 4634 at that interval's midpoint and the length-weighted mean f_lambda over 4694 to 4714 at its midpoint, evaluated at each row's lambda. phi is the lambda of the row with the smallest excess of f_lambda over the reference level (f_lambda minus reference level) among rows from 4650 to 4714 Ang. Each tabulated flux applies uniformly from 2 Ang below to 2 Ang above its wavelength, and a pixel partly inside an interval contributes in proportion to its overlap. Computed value 4684 Ang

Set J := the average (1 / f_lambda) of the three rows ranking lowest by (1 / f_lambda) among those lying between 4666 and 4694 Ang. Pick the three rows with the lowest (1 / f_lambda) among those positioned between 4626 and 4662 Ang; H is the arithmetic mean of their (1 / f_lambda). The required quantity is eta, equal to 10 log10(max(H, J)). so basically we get -12.78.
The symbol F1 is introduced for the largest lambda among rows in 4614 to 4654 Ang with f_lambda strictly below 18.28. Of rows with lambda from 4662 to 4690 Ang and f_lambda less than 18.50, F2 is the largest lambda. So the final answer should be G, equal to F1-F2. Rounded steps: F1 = 4648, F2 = 4688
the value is -40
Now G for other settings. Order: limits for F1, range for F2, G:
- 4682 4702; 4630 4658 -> 32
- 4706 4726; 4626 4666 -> 60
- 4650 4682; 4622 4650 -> 32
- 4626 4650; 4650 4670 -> -16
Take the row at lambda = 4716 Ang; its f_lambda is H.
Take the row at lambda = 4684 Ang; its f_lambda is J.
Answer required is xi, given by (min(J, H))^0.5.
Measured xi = 4.22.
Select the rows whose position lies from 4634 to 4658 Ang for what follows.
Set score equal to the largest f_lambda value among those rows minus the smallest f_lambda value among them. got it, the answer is 1.80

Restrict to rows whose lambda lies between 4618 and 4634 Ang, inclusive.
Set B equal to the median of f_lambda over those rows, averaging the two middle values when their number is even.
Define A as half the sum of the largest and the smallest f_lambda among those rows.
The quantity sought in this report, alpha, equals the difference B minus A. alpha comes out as 0.1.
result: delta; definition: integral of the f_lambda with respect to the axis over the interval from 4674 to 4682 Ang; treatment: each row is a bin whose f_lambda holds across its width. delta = 148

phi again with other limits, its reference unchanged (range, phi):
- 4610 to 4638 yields 4636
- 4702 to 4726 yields 4724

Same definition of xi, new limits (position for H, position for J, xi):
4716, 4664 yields 4.27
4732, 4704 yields 4.28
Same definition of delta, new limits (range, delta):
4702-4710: 149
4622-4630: 152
